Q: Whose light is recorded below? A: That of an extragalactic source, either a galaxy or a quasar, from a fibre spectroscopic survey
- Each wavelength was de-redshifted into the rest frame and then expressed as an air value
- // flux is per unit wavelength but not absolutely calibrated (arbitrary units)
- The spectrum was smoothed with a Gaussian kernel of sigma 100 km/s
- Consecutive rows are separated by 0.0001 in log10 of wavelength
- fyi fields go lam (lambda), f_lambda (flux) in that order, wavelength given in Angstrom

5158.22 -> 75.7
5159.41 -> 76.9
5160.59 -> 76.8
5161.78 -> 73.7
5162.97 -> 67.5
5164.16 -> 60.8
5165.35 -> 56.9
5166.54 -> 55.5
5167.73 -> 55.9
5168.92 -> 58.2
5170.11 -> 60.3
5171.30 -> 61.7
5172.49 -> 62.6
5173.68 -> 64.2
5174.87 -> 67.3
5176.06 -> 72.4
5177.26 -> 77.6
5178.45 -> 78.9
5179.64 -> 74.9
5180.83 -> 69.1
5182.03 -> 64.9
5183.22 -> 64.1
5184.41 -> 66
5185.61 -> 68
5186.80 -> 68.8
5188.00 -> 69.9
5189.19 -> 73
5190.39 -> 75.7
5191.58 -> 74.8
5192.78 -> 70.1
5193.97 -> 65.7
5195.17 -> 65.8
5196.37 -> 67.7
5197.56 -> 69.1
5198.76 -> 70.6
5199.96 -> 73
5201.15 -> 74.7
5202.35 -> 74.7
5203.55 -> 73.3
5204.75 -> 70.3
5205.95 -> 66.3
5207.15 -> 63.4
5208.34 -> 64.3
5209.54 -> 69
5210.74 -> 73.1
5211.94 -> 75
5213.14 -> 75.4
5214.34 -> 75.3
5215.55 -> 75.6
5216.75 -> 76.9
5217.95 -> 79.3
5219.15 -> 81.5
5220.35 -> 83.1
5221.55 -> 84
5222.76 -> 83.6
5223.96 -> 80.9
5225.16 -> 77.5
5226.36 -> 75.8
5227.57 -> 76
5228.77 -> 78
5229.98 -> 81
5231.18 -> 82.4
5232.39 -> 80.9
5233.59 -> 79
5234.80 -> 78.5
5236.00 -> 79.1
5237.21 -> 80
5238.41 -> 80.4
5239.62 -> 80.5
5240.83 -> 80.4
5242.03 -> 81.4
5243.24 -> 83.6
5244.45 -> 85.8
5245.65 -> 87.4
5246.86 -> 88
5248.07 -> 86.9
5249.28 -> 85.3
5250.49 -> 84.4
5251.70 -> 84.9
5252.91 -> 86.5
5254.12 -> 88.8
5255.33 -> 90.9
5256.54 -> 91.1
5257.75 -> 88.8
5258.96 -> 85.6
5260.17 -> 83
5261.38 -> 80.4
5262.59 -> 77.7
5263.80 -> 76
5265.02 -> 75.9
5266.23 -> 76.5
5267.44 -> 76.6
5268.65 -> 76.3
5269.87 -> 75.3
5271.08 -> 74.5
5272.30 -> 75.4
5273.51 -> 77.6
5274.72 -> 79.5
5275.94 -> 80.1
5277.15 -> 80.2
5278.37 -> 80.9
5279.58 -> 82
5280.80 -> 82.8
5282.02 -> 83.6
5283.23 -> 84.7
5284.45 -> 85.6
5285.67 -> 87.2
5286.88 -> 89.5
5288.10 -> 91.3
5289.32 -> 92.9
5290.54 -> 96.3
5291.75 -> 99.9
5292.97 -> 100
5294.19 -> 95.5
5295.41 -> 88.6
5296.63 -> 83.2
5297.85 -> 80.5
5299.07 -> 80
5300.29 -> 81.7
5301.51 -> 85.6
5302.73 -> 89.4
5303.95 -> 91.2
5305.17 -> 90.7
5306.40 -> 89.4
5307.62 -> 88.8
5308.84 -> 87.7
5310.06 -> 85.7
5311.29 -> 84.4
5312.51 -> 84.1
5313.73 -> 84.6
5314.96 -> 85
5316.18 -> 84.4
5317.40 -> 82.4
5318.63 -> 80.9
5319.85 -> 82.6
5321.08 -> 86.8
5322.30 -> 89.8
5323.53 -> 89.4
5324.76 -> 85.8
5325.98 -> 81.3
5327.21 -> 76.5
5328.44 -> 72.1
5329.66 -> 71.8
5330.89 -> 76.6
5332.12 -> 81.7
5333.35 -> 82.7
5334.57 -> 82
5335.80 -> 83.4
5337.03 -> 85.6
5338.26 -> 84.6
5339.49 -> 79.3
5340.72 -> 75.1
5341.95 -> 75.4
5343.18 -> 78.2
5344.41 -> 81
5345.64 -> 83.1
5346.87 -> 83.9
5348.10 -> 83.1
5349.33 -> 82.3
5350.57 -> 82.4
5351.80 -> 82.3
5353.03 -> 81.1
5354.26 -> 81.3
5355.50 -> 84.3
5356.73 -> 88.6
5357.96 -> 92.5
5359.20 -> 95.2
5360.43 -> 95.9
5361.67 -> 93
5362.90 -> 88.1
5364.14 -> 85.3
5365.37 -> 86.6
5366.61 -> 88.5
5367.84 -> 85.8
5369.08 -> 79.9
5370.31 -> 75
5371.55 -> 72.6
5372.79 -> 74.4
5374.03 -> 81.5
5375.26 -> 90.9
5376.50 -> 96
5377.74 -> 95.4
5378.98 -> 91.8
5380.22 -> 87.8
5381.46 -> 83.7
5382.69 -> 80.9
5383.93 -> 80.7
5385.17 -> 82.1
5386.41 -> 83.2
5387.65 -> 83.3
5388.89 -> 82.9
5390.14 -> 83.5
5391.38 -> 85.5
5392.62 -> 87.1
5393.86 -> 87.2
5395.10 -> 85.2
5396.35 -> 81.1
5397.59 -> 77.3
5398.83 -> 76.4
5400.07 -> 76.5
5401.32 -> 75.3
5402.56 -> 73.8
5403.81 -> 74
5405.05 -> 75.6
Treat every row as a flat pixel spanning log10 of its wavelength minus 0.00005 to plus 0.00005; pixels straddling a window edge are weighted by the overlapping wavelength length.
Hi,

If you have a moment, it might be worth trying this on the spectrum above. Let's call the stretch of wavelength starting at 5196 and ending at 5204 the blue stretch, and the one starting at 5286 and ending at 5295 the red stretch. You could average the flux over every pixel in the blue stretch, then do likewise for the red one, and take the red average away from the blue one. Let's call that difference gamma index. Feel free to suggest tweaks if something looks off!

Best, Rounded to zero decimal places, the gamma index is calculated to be -23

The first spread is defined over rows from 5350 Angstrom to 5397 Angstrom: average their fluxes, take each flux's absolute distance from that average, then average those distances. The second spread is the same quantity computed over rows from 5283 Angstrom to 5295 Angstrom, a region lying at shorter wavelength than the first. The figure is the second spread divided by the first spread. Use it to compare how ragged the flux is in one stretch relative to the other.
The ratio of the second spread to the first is 1.0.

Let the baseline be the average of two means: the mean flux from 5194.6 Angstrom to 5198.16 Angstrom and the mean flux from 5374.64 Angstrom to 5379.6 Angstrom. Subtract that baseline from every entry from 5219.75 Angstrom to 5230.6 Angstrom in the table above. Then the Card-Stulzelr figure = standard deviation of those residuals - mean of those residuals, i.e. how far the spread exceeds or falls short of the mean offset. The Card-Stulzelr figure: 4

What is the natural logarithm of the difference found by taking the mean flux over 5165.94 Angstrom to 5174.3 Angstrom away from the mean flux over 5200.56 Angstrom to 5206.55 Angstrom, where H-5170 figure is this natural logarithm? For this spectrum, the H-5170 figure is 2.5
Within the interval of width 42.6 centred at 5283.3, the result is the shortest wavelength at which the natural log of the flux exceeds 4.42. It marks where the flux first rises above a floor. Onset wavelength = 5282.02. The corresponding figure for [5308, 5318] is 5308.84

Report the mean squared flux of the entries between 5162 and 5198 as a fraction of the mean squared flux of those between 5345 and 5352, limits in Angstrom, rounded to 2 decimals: 0.66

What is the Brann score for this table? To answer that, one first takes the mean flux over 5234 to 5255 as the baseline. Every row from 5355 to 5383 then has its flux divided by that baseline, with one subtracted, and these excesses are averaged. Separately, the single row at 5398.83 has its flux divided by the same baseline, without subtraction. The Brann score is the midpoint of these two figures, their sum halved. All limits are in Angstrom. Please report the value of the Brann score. 0.475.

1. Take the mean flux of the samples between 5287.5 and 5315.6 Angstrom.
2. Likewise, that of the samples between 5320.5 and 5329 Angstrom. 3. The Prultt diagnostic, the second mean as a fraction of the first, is 0.94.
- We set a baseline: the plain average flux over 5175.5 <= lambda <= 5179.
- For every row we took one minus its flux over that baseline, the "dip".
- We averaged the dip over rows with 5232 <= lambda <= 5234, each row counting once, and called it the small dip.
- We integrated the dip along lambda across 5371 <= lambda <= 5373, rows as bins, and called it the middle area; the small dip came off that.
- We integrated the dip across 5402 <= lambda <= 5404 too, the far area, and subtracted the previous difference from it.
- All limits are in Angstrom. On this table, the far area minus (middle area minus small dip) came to -0.06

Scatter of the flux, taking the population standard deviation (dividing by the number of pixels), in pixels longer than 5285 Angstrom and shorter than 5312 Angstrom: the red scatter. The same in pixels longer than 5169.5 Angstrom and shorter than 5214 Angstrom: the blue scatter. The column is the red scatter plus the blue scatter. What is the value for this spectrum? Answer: 10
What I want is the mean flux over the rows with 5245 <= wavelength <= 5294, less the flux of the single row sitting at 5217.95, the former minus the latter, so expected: 5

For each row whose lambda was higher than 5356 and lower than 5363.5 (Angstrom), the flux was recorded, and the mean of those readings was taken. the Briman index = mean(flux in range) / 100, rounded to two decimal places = 0.92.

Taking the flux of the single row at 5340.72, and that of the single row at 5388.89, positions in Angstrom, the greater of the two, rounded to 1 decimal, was 82.9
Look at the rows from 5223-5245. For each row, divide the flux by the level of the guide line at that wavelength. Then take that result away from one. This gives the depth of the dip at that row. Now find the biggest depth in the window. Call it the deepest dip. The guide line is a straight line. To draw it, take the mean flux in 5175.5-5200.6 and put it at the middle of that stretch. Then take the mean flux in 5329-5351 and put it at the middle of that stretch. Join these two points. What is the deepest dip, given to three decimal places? -0.038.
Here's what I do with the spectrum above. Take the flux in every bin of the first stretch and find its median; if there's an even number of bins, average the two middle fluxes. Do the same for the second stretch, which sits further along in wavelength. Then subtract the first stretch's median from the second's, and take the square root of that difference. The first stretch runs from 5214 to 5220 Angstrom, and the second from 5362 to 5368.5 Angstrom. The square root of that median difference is 3.11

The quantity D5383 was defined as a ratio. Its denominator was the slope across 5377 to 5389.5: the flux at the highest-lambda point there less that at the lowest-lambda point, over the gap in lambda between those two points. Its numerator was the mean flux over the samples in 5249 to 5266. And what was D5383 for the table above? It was -75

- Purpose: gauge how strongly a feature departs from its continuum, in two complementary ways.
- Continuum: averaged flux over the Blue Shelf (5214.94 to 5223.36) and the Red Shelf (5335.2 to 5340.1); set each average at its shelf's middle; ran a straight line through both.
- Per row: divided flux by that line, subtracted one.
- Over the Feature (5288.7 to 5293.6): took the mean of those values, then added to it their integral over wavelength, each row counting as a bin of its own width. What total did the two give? 1.1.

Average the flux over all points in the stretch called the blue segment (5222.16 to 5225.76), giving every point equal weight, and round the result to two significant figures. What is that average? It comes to 81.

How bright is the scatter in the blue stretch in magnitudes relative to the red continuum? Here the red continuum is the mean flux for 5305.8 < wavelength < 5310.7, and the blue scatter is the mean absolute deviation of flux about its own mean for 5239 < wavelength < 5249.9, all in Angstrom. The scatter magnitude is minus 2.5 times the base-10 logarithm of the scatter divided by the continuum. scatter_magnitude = 3.8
